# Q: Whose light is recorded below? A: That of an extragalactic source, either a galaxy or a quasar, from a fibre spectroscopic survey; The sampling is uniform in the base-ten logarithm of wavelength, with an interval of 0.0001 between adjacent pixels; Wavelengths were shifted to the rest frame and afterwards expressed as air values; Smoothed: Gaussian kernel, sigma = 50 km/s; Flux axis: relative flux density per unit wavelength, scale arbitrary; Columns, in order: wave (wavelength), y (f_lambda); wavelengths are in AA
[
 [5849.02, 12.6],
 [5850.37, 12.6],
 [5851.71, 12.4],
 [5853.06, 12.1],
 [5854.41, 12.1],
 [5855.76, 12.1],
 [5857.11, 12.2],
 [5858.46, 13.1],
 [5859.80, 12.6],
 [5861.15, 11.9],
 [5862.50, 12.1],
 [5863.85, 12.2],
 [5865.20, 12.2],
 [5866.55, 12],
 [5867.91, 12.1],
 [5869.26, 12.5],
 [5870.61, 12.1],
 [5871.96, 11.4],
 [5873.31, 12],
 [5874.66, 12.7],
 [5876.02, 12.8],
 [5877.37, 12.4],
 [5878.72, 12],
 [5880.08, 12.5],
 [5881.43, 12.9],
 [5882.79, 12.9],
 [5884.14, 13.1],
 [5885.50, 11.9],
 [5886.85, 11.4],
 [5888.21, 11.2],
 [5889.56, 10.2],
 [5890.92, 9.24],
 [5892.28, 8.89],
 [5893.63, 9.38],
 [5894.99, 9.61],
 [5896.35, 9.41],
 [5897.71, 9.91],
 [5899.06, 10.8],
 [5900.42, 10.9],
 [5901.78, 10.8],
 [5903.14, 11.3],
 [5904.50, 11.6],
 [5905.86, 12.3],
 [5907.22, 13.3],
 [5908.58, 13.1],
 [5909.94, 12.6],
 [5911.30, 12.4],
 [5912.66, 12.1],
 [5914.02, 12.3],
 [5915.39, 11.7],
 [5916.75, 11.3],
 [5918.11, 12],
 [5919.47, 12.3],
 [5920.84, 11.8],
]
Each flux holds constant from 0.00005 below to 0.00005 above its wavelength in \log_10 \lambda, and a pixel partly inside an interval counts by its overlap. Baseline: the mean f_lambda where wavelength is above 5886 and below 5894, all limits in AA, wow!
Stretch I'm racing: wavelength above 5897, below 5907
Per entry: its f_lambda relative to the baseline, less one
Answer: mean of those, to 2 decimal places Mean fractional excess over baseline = 0.10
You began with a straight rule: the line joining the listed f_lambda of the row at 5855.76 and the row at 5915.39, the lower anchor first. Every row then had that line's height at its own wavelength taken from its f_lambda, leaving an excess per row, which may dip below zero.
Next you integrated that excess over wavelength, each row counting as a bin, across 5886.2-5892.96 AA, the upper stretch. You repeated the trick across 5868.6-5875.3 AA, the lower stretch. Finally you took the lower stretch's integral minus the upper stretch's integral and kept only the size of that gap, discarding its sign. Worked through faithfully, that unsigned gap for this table 12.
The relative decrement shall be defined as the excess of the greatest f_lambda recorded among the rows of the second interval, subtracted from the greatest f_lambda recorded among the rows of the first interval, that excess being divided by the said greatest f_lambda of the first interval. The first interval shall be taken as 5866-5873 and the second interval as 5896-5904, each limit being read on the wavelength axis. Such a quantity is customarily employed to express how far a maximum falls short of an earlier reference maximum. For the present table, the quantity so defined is 0.10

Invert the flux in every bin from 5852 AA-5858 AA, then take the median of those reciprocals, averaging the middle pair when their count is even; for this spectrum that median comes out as 0.0826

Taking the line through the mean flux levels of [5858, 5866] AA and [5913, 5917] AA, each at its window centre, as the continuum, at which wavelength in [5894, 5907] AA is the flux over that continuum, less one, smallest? 5896.35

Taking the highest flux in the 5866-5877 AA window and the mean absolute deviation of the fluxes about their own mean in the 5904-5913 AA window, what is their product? 5.6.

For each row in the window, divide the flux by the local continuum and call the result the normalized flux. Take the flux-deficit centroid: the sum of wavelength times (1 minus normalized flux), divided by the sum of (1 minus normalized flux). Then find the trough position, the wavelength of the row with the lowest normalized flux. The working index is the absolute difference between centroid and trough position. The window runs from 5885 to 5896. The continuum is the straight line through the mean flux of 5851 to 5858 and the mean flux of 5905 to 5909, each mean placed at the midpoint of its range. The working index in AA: 0.8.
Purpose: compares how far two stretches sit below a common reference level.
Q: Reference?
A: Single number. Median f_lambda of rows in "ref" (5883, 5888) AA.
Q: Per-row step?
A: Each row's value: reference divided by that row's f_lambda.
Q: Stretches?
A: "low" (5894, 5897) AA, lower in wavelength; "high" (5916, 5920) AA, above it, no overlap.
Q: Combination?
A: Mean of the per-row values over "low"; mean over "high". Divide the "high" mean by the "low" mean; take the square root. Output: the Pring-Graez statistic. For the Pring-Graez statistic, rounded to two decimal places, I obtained 0.90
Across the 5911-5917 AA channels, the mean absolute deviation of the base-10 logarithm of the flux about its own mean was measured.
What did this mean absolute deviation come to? 0.013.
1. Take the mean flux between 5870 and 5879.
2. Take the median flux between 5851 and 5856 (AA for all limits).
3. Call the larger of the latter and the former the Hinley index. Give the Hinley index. 12.2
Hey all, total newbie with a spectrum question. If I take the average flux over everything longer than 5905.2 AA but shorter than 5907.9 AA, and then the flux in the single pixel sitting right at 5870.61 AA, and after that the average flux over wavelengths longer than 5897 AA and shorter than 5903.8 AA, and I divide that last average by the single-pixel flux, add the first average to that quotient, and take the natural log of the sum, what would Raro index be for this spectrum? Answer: 2.62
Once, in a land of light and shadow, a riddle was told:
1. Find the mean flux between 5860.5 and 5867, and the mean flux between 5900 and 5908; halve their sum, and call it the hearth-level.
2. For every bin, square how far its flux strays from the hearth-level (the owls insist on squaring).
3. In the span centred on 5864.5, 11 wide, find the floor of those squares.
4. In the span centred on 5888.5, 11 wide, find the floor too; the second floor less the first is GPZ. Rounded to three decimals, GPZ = 0.000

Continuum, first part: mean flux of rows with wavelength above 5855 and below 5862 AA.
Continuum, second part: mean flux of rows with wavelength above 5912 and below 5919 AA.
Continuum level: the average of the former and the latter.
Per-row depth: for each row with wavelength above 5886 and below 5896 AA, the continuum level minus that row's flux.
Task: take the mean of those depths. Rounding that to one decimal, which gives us 2.1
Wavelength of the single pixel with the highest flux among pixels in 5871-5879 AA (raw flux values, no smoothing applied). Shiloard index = 5876.02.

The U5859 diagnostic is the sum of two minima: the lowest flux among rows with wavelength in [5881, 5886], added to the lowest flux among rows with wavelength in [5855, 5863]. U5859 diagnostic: 23.8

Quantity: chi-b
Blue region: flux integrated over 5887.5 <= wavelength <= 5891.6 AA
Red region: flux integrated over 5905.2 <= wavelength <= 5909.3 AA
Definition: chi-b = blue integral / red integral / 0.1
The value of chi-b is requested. 7.9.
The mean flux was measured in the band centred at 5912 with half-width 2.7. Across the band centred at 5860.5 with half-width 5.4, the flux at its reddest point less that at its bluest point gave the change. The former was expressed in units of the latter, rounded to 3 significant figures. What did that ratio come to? 124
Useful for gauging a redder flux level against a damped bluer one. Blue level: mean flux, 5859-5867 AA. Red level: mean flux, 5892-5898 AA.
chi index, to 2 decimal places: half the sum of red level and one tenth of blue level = 5.33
